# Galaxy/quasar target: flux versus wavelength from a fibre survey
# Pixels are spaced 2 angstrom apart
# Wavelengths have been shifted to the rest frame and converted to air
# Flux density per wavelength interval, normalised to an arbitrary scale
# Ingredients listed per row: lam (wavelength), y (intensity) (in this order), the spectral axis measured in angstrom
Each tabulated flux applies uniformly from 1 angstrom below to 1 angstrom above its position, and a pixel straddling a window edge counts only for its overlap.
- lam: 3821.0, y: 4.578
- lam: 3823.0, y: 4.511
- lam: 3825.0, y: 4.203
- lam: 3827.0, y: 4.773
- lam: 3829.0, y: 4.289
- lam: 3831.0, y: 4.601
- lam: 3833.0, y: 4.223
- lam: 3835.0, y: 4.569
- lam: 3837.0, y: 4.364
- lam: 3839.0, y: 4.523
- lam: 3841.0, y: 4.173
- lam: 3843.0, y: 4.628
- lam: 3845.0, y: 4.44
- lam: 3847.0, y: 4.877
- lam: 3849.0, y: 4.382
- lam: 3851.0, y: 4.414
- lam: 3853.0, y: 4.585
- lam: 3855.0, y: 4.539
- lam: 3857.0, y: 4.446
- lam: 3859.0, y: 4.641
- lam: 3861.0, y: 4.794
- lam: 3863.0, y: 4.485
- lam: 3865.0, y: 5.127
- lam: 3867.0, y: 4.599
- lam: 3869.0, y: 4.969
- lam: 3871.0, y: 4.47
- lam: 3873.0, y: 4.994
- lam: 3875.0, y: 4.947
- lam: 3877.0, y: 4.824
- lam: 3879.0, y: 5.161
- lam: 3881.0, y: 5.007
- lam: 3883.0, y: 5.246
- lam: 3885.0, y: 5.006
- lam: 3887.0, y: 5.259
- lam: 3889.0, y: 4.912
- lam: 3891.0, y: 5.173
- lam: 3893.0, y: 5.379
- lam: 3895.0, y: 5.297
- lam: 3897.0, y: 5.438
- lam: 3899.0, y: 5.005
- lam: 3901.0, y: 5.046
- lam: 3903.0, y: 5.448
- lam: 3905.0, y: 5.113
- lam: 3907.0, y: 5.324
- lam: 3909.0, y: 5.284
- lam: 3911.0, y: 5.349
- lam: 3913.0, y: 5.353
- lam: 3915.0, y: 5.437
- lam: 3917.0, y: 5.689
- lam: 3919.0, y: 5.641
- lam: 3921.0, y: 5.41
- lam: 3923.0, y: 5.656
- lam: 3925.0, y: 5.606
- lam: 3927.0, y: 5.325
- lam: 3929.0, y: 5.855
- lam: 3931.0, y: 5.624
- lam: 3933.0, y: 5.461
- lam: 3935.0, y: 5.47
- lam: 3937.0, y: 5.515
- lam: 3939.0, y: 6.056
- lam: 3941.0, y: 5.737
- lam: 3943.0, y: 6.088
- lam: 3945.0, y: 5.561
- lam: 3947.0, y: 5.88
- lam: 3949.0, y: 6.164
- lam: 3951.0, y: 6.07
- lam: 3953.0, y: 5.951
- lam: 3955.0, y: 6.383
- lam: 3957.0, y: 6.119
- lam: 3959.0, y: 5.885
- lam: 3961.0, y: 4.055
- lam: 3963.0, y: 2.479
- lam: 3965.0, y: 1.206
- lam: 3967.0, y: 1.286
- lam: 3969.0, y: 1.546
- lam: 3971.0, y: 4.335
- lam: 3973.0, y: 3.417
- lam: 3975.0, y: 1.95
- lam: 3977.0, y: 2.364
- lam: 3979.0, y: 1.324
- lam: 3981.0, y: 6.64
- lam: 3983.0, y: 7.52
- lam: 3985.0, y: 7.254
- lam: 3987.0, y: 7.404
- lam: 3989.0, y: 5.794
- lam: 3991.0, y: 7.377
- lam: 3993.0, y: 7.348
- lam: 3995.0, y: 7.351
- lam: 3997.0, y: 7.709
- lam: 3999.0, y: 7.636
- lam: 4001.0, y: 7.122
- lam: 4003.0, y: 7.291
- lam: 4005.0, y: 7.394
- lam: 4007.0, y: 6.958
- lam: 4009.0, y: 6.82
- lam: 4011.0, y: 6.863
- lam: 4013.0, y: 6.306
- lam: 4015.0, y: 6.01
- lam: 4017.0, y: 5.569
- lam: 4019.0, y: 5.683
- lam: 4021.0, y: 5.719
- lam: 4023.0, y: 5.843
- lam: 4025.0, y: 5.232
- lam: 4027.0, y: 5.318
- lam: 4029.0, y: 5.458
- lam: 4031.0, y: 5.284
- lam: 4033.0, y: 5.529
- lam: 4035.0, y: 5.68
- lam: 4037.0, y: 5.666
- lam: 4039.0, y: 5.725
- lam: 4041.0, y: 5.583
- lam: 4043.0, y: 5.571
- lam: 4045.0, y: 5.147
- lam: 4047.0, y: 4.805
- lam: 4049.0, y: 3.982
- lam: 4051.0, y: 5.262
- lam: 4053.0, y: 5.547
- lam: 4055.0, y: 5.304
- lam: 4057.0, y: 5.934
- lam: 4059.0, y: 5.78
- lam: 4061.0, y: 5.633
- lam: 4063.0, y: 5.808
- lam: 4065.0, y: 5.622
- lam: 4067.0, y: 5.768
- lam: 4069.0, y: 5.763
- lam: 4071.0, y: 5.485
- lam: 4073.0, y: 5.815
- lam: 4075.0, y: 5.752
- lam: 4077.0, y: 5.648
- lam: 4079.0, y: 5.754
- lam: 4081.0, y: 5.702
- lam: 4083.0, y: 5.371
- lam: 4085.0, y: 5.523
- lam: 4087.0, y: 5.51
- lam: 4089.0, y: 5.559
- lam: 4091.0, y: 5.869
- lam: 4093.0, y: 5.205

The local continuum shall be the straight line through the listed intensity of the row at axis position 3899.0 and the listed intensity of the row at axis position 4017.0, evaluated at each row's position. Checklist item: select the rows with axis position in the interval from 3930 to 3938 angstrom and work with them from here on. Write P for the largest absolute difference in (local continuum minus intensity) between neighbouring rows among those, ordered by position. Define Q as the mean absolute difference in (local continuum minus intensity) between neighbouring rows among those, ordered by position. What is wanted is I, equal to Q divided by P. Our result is 0.40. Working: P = 0.2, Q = 0.07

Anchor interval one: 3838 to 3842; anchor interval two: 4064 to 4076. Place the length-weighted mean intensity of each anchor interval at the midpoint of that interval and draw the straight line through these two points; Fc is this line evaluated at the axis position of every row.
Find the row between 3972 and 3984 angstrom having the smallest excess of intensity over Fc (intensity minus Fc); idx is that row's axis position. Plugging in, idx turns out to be 3979.0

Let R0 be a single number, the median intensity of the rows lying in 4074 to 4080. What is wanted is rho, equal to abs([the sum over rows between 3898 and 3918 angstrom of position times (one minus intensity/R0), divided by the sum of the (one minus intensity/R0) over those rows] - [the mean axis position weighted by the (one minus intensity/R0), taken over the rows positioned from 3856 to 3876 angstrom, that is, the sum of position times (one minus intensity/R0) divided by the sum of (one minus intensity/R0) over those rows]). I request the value 40.6 angstrom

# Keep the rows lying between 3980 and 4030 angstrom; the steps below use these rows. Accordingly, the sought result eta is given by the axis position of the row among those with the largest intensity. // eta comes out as 3997.0 angstrom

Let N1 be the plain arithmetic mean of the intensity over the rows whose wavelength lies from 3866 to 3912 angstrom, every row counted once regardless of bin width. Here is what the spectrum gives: 5.1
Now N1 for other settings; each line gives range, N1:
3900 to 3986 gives 5.0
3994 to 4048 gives 6.1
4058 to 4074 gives 5.7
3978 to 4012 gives 6.8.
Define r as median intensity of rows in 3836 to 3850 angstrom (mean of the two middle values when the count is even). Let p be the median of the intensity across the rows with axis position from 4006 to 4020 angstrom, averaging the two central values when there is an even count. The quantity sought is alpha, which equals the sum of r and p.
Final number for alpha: 10.7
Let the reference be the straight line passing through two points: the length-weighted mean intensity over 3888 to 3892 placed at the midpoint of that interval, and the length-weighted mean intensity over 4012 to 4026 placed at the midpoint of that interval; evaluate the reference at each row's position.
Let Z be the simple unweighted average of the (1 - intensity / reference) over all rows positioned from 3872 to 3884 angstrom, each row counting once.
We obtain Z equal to -0.01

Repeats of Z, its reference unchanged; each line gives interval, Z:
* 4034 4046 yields 0.05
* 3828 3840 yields 0.06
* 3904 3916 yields -0.03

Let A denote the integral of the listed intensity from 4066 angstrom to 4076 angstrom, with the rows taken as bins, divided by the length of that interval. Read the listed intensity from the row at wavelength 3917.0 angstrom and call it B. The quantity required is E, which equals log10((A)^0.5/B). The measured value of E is -0.38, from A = 5.7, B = 5.689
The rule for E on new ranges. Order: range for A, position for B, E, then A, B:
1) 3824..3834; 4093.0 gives -0.39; 4.4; 5.205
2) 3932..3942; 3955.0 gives -0.43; 5.6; 6.383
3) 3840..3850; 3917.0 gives -0.43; 4.5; 5.689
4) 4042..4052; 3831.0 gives -0.32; 5.0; 4.601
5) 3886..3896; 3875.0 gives -0.34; 5.2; 4.947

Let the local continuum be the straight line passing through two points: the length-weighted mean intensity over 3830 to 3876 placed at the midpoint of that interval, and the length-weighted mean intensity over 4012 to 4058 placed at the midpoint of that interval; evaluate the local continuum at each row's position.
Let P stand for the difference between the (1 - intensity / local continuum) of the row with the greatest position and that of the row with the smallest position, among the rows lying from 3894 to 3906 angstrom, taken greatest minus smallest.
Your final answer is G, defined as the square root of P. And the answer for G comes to 0.22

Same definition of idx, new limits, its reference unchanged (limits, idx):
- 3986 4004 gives 3989.0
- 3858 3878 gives 3871.0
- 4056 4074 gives 4071.0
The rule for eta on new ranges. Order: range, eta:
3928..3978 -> 3955.0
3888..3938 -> 3929.0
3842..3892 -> 3887.0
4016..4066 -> 4057.0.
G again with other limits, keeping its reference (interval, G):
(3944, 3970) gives 0.90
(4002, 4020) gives 0.56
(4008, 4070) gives 0.50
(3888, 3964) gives 0.74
